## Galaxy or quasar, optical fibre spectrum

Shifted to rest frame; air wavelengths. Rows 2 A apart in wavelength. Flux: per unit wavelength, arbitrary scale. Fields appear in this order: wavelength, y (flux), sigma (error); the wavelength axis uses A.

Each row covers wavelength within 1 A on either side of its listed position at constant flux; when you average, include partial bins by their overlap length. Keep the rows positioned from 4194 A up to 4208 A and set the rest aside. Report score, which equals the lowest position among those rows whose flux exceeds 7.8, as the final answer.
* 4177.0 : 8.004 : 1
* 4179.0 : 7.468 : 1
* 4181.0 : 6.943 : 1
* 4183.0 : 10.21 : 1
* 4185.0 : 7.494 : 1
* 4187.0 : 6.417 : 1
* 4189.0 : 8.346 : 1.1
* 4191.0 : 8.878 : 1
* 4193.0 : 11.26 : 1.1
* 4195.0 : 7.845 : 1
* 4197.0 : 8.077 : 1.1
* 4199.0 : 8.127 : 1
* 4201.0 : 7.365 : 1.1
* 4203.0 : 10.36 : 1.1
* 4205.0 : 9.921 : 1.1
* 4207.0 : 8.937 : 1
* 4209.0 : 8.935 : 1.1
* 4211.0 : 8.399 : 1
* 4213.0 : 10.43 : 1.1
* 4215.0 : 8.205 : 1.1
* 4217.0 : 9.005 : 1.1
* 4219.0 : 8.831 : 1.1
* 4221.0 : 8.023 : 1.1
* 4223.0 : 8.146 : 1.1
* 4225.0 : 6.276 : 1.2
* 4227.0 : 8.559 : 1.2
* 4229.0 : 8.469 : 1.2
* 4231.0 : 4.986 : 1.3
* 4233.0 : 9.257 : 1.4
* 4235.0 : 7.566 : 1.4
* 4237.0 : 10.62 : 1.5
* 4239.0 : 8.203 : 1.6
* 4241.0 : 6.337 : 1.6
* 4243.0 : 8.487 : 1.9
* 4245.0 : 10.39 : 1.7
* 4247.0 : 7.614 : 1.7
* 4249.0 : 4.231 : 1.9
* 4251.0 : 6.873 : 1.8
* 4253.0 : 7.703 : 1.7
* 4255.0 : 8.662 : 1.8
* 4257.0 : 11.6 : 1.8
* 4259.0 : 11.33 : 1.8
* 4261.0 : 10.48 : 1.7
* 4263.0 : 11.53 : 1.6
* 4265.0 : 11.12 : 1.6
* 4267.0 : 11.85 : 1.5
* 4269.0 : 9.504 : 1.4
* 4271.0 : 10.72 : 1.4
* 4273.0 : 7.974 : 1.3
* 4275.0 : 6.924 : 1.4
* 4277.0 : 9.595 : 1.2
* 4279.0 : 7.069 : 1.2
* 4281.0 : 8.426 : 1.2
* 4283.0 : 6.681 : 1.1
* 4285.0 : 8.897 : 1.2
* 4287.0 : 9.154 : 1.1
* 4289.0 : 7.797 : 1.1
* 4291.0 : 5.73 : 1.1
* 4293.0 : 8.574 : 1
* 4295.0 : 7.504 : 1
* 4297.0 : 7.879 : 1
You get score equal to 4195.0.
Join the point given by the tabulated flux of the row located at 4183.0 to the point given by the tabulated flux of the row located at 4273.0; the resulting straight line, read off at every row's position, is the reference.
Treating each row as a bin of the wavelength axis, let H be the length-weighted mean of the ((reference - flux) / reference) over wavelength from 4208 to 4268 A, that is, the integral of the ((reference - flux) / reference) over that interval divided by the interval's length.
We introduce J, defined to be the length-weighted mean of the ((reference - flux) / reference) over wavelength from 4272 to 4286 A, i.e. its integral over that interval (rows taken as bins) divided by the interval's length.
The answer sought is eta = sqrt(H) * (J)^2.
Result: 0.0000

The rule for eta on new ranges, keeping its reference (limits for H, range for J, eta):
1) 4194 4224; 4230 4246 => 0.0014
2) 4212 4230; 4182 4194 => 0.0051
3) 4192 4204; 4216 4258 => 0.0024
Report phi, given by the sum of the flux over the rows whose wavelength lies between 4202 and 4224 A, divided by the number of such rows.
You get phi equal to 9.0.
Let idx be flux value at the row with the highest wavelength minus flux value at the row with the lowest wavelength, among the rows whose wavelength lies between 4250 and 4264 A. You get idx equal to 4.7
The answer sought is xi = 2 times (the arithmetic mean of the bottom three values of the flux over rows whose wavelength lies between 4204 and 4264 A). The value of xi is 10.3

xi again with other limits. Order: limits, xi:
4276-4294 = 13.0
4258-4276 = 16.3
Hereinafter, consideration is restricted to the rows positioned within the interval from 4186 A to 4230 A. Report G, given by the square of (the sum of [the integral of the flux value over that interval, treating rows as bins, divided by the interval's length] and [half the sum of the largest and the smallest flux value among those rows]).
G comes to 301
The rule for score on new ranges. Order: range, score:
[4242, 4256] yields 4243.0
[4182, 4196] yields 4183.0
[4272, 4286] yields 4273.0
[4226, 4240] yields 4227.0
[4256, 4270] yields 4257.0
